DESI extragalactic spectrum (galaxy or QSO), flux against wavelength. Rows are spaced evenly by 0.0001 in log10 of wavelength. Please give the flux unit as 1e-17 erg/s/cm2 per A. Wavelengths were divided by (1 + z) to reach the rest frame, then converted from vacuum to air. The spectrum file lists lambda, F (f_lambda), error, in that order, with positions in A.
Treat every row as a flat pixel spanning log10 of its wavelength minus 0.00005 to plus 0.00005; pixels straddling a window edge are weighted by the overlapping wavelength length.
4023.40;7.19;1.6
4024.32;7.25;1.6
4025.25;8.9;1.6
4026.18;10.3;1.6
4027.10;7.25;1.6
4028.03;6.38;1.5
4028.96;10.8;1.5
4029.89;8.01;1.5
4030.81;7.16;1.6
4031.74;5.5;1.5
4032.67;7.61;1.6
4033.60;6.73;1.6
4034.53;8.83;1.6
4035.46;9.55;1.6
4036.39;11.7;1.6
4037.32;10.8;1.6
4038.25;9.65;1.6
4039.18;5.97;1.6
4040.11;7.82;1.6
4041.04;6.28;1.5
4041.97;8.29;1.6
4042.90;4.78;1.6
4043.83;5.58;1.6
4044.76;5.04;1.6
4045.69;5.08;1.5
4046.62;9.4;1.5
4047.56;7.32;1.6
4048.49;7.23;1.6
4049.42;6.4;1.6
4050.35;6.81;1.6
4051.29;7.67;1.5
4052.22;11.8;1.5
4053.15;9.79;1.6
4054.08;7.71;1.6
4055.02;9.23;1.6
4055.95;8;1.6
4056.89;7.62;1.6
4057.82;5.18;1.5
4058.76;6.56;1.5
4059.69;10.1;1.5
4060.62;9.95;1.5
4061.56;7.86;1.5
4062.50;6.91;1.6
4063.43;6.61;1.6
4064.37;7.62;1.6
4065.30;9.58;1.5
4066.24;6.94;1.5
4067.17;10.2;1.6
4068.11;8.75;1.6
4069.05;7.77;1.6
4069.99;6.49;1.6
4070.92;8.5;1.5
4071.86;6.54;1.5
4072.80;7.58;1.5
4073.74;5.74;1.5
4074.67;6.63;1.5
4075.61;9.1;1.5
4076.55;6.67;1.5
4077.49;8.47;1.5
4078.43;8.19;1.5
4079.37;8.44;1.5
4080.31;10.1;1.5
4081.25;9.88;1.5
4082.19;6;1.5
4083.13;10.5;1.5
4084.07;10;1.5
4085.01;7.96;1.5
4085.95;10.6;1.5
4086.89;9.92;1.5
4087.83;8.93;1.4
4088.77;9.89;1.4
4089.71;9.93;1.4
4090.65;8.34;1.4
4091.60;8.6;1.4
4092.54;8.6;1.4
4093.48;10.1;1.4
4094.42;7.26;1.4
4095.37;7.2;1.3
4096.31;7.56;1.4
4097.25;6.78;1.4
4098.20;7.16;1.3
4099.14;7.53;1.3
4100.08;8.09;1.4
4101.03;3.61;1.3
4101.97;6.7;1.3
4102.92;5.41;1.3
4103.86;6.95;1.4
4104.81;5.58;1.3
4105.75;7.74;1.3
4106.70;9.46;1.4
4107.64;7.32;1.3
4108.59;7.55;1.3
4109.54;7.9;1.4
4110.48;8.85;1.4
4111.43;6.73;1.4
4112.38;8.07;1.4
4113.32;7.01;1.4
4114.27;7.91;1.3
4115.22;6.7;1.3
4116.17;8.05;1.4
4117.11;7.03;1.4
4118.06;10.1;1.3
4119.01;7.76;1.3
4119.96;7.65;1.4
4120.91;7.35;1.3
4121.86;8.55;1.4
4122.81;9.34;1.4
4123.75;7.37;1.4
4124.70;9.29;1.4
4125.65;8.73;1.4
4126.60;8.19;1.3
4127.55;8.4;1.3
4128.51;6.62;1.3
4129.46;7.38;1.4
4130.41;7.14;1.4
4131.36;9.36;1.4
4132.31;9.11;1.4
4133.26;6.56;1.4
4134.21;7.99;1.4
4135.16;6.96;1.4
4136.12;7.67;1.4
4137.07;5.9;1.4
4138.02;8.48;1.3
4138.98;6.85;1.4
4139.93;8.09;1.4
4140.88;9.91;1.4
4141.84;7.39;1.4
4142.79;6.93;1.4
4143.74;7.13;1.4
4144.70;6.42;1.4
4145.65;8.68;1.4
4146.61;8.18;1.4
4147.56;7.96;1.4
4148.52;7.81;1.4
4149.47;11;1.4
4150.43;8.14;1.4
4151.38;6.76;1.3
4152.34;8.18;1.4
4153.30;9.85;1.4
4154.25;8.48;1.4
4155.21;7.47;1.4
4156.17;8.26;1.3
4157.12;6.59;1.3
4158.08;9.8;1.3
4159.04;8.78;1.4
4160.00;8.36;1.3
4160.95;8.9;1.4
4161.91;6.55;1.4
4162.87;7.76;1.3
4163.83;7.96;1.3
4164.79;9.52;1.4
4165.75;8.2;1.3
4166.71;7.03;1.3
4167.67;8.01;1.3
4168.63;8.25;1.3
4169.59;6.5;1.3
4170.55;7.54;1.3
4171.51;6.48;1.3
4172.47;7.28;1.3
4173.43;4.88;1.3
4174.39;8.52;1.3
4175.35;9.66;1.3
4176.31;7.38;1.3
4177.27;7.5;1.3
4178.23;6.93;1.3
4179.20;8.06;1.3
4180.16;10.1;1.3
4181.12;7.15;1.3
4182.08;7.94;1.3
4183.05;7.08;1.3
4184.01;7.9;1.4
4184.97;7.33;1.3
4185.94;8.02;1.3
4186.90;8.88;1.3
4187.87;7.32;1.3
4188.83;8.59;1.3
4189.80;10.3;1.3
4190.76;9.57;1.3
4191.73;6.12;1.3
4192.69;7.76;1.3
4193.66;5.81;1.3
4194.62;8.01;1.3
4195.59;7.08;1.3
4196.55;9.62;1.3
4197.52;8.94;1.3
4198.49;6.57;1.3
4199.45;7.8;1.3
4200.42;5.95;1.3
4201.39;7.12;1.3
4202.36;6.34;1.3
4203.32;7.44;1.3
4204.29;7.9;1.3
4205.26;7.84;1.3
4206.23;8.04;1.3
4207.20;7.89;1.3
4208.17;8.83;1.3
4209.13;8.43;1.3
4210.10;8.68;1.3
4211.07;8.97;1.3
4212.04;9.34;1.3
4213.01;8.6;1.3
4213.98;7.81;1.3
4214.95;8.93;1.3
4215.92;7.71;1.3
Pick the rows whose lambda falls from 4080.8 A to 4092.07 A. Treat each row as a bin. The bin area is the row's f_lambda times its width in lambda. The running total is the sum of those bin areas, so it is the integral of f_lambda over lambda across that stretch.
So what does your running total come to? 104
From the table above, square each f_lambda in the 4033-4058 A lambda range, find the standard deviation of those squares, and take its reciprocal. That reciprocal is 0.031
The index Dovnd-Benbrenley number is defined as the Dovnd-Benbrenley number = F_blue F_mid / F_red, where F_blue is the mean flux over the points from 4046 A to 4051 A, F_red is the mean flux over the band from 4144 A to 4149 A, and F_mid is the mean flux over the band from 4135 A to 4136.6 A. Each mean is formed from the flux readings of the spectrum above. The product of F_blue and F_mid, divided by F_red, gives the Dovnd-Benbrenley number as 7.0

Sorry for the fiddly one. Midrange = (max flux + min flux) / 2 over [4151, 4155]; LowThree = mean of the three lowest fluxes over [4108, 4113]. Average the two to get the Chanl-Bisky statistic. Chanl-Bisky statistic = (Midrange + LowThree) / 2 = 7.8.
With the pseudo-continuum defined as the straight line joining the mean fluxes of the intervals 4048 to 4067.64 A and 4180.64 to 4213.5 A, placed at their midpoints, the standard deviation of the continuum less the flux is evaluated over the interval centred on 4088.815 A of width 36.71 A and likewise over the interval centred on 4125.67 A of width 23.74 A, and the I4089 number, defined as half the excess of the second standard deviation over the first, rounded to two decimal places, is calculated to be -0.29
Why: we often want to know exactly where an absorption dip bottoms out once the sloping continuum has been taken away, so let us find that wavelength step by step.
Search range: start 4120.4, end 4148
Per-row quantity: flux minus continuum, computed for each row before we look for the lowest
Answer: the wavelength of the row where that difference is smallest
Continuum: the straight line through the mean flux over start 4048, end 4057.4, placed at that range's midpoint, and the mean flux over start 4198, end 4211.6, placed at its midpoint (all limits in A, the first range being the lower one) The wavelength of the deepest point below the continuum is 4137.07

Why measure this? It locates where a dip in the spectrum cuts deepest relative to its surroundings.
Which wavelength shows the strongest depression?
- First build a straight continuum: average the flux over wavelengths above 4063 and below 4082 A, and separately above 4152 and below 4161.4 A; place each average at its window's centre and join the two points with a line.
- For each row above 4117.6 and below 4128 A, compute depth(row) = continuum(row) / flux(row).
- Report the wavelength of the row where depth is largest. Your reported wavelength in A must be 4120.91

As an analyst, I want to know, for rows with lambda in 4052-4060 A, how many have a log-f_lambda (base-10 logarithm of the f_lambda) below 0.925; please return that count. 5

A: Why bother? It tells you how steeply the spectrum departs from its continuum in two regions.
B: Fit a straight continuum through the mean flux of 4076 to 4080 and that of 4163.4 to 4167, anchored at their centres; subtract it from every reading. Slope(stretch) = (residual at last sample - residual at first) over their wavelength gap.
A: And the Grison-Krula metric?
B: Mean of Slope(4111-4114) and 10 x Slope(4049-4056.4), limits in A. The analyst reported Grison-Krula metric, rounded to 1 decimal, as 1.3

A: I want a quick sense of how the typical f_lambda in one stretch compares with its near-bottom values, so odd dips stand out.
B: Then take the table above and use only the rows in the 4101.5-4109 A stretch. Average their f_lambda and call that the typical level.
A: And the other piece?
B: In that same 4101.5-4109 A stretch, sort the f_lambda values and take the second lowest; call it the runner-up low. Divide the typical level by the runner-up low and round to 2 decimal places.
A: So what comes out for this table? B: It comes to 1.27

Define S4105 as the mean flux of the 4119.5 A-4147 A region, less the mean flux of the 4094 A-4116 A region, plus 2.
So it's 2.7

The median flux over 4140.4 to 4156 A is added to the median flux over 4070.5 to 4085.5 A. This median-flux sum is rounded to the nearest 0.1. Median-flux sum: 16.4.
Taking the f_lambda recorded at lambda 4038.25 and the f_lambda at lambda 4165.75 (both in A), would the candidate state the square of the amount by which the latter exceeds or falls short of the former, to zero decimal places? 2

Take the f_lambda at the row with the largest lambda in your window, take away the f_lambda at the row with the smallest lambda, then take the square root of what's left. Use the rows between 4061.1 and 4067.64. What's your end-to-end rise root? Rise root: 1.5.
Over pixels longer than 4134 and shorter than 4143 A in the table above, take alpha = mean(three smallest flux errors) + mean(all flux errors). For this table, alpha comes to 2.76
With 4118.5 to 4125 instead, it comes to 2.70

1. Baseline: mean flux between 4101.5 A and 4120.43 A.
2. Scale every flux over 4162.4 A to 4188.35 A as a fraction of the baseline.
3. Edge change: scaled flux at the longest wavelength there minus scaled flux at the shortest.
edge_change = -0.1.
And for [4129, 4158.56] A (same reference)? 0.3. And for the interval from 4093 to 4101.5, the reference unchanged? -0.9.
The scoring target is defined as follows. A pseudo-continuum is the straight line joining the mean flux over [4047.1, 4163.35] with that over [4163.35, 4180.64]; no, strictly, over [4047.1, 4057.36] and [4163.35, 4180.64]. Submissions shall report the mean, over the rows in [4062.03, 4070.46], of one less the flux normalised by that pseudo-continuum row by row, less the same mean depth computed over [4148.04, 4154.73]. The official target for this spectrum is 0.126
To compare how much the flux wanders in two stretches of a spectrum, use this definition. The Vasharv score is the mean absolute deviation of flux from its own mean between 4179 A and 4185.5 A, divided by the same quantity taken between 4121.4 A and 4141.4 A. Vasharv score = 0.72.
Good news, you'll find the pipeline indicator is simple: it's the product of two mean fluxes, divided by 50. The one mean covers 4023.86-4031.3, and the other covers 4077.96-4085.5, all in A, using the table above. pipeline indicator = 1.47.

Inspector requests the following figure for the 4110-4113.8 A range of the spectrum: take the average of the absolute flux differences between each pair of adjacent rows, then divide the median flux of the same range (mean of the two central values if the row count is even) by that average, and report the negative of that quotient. -5.0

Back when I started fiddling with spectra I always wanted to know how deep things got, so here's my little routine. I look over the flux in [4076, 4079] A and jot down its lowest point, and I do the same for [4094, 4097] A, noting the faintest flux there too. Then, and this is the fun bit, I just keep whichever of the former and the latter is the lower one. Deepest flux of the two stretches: 6.67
